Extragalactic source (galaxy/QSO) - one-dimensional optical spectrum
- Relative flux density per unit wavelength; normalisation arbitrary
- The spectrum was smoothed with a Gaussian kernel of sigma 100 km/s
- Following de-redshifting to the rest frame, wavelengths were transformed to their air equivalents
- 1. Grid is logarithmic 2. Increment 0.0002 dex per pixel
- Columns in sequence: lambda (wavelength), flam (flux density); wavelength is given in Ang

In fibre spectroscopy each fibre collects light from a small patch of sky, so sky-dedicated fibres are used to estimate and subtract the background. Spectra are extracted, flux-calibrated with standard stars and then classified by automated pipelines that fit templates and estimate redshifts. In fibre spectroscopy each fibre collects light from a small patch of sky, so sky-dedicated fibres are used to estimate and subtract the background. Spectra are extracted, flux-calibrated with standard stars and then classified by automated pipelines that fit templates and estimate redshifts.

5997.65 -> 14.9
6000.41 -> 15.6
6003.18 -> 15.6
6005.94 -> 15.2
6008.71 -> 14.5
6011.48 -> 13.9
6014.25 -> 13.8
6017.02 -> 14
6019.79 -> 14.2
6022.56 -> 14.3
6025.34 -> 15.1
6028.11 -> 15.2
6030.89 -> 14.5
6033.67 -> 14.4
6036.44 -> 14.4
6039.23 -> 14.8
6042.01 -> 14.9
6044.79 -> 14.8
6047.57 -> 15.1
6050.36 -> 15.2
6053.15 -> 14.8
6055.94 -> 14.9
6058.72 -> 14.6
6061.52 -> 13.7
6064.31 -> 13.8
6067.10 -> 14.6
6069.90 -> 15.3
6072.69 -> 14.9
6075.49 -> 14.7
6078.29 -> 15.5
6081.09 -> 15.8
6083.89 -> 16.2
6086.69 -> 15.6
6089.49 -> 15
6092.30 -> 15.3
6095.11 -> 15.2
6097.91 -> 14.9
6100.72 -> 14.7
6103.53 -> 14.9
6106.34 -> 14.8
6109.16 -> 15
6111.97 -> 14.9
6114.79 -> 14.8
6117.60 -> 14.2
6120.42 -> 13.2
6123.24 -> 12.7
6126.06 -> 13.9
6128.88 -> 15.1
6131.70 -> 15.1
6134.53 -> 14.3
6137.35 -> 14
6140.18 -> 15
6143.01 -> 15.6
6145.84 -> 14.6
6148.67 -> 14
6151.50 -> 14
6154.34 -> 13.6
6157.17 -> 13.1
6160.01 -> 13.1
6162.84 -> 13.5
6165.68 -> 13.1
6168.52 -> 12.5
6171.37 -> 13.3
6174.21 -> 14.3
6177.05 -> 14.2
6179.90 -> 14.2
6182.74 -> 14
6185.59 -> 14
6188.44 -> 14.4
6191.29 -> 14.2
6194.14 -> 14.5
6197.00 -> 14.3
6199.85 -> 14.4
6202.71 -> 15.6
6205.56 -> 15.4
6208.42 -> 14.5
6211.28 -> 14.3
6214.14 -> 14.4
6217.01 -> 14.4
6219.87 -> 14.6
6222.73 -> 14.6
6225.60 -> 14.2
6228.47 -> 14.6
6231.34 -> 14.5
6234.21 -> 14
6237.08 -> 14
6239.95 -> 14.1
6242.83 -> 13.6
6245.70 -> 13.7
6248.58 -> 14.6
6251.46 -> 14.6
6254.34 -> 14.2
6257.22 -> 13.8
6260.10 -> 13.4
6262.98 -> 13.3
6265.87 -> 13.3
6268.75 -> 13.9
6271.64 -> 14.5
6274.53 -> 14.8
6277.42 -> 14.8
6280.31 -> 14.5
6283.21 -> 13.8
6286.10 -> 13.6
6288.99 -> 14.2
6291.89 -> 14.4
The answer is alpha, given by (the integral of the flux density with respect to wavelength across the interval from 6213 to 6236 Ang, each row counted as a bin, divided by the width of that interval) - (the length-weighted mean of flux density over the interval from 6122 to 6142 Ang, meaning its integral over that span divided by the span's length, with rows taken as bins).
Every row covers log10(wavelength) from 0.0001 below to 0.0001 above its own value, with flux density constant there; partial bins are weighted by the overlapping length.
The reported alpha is 0.1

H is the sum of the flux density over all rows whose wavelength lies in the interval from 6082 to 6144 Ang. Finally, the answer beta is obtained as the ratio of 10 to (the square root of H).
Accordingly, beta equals 0.555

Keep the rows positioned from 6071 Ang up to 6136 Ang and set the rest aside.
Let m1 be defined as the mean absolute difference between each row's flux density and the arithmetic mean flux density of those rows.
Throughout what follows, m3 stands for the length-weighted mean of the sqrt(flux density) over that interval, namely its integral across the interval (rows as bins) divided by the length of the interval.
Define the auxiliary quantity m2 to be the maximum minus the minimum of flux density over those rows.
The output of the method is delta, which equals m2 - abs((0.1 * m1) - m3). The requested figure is -0.3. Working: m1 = 0.52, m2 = 3.5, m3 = 3.85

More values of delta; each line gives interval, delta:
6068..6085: -2.4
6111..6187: -0.6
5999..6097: -1.3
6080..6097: -2.7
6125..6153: -2.1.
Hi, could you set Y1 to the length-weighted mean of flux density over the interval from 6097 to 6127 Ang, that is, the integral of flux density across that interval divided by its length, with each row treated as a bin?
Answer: 14.4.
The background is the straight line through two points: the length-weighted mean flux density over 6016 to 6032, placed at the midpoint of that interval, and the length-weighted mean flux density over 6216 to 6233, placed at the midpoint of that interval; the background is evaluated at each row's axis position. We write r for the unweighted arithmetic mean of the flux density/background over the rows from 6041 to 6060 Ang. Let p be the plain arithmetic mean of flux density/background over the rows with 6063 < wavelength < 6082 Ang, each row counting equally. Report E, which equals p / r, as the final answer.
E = 1.00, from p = 1.03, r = 1.02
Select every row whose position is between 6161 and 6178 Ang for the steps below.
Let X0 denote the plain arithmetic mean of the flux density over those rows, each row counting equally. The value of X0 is 13.5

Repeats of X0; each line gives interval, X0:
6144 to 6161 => 13.7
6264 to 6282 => 14.3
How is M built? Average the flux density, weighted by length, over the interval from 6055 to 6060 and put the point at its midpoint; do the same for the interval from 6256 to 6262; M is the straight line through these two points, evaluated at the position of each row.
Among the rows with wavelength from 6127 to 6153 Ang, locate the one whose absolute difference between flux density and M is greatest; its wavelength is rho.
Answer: 6143.01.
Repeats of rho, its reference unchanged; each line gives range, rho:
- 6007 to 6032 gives 6014.25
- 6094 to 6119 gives 6095.11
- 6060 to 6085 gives 6083.89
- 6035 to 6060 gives 6036.44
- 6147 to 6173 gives 6168.52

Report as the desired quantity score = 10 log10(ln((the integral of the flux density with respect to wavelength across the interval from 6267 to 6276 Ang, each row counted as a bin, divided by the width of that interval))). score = 4.26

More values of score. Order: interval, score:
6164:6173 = 4.09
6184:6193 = 4.24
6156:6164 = 4.12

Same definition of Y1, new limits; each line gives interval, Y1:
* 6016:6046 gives 14.6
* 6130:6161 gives 14.2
